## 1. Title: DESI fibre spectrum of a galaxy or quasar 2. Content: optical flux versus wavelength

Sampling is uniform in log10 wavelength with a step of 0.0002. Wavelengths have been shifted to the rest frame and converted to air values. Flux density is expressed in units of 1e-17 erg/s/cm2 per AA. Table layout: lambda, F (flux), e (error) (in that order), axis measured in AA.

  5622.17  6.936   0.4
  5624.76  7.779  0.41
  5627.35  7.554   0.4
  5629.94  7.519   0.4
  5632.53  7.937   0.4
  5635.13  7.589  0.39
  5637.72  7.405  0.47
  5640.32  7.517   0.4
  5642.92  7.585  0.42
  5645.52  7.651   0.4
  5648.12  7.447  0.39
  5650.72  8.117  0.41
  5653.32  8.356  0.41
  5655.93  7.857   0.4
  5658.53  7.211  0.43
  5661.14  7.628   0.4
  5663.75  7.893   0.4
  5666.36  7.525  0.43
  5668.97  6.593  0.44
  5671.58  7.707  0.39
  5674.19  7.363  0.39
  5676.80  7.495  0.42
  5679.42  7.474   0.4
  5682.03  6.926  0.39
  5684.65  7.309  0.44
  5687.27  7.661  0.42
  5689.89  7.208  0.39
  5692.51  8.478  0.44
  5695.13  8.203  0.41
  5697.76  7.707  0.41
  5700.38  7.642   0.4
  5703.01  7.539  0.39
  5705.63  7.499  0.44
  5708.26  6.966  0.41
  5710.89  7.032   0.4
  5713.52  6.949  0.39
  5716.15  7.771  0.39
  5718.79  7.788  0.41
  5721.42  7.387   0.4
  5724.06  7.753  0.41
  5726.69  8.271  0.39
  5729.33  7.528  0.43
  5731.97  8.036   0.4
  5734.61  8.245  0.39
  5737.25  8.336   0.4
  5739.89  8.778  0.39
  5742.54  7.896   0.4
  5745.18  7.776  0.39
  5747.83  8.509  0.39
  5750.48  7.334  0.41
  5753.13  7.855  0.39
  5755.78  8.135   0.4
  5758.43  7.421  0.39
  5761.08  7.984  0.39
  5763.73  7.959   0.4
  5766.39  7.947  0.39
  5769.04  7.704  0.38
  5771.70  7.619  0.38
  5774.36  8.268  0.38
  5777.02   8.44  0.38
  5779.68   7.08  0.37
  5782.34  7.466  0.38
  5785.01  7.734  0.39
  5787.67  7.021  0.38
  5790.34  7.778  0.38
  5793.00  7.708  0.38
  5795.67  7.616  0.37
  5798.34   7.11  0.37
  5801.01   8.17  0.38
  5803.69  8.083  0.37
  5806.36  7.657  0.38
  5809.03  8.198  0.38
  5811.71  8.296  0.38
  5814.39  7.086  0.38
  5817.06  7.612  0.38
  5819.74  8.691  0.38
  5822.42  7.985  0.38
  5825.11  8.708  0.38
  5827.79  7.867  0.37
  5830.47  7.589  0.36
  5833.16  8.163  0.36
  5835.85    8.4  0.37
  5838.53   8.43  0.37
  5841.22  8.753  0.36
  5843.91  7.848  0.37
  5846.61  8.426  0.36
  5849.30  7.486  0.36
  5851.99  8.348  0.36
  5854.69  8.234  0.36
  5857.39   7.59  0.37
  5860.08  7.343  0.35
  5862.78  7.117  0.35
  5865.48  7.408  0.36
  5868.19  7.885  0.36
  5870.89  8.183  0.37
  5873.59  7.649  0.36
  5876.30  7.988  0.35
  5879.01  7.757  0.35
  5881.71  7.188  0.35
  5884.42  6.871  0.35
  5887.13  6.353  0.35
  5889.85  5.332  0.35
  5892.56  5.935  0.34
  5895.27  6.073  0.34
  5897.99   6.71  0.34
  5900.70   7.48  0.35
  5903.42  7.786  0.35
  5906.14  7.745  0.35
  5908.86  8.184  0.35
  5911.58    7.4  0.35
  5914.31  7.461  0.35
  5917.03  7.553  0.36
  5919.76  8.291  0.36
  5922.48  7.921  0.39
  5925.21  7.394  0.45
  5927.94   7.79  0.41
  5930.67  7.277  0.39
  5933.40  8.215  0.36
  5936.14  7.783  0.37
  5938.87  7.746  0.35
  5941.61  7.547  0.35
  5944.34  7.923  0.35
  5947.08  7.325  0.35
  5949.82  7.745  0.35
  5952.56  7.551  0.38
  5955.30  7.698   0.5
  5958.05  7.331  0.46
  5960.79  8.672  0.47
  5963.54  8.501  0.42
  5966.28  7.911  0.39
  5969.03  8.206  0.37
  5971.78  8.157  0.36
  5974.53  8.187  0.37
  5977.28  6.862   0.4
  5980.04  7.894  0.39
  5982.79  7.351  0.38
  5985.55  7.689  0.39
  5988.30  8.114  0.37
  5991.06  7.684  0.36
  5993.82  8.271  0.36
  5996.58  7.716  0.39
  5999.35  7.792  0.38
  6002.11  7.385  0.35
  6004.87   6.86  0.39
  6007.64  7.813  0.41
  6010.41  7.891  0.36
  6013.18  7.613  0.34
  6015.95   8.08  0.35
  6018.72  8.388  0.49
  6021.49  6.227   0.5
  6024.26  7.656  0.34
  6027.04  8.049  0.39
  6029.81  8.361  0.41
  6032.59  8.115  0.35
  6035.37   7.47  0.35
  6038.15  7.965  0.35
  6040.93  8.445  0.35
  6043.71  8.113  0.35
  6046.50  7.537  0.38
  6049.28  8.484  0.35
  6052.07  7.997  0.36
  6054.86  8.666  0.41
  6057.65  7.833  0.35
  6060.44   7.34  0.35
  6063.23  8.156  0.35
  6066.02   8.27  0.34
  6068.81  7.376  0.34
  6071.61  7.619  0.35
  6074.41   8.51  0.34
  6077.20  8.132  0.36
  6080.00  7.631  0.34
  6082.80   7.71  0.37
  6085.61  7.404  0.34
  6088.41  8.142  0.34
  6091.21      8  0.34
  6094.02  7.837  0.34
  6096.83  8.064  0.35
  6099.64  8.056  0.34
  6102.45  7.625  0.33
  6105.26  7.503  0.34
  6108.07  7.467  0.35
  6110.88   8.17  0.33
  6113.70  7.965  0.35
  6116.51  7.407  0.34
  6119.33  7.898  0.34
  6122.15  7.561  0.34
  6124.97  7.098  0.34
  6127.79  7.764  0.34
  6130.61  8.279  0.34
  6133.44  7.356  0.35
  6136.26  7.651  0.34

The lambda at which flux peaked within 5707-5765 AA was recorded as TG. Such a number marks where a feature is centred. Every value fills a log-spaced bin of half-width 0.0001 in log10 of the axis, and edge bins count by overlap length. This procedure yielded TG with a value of 5739.89 AA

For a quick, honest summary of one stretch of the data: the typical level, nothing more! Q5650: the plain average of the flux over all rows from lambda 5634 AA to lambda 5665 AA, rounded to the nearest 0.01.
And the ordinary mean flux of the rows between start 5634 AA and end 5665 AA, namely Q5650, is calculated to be 7.69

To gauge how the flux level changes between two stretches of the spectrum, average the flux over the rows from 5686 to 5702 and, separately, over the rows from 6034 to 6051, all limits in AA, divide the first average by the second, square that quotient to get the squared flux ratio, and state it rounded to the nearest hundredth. 0.95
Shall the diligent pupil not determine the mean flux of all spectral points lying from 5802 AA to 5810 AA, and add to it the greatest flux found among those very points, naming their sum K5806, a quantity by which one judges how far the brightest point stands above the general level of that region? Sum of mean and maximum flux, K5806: 16.2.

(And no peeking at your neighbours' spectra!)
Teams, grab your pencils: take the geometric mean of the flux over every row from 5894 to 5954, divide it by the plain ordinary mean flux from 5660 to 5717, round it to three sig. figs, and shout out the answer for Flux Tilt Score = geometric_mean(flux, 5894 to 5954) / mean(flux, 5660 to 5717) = 1.01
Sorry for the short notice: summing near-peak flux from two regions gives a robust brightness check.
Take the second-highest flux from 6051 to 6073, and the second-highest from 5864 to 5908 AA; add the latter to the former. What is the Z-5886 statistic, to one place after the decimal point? 16.3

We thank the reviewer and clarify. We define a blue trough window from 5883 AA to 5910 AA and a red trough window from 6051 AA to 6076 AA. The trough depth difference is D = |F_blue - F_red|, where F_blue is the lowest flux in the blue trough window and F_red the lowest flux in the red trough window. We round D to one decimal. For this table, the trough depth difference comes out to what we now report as 2.0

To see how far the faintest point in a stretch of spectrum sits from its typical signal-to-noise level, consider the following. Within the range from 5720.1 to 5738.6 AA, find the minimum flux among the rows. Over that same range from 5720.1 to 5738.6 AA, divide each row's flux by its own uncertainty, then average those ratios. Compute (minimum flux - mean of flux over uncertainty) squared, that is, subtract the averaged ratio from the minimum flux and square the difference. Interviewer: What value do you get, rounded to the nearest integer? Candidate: 153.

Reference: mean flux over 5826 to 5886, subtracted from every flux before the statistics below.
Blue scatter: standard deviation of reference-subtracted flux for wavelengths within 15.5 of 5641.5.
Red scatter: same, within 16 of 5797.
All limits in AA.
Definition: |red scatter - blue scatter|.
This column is 0.11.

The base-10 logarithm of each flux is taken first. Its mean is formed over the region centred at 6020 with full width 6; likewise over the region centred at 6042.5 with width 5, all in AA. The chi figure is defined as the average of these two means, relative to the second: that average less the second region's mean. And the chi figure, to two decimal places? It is -0.03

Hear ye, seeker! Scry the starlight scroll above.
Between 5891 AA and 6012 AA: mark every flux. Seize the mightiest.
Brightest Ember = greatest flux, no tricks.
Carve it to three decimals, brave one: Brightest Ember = 8.672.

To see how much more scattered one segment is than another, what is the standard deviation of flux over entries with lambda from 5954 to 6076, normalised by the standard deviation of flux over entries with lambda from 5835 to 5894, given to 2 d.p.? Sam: 0.59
